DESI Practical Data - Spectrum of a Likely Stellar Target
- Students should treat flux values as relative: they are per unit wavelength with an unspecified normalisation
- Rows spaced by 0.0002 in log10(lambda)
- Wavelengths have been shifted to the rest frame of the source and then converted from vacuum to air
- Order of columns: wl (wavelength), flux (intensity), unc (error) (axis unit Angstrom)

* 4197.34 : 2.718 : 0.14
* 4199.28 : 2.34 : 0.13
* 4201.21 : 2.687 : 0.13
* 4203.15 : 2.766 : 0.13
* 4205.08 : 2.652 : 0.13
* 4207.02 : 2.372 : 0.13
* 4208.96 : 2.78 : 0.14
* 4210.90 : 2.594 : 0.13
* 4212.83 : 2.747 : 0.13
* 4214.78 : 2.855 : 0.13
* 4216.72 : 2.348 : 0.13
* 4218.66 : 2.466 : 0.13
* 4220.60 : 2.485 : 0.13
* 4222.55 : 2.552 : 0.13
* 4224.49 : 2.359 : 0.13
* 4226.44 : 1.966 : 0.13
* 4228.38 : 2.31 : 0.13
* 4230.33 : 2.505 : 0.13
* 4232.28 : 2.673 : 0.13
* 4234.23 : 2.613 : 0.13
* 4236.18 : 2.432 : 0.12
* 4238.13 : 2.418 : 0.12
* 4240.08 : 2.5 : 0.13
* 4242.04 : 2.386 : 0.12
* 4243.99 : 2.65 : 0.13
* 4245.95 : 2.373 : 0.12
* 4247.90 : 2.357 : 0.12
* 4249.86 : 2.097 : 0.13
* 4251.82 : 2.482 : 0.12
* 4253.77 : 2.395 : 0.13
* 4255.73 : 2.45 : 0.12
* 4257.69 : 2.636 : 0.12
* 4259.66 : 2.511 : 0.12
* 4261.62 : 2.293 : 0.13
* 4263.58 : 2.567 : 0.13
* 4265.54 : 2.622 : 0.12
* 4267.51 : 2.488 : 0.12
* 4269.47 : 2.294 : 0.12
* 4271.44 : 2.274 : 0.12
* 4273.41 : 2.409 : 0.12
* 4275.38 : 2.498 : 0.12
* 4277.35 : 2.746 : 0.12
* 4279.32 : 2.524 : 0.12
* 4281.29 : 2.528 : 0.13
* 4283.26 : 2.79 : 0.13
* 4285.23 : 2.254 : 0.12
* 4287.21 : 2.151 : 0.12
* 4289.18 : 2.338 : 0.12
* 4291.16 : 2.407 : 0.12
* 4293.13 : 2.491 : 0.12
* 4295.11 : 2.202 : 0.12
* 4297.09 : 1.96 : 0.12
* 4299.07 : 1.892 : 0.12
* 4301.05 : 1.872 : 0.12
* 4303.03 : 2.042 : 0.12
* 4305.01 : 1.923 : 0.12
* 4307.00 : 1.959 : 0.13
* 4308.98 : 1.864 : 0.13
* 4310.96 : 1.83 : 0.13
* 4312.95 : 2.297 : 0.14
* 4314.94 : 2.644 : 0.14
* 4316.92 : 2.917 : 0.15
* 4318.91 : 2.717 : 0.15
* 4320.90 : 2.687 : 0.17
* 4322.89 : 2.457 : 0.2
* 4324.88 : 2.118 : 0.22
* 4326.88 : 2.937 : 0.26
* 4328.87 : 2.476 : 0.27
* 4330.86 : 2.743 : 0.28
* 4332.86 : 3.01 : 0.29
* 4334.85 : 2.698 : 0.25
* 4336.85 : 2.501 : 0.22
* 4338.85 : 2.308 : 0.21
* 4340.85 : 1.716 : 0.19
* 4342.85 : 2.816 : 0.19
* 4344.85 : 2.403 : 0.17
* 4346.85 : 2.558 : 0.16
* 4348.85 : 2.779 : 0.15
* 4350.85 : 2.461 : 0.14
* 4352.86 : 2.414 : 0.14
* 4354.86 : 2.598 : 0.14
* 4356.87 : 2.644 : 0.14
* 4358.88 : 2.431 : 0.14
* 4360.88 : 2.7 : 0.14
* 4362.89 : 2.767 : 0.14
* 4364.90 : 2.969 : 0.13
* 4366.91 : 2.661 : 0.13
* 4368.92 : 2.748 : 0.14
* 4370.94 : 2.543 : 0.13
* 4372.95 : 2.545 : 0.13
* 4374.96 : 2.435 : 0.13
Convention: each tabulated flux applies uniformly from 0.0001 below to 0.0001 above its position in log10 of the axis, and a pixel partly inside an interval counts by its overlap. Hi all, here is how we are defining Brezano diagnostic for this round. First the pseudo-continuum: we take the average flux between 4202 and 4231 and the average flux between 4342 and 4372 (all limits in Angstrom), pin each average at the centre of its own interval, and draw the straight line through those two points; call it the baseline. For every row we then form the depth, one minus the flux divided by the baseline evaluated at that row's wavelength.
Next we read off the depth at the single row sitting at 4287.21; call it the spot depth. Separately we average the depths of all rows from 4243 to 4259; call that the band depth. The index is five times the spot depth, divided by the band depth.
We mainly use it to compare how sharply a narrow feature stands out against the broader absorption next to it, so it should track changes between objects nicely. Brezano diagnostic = 18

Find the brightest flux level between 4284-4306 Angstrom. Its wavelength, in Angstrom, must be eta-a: 4293.13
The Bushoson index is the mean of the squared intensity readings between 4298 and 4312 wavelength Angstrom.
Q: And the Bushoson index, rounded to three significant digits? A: 3.66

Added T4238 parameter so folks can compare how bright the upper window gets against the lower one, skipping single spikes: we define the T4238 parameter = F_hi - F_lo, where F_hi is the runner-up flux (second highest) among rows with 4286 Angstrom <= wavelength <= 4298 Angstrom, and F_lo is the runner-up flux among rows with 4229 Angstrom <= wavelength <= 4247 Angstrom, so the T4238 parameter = -0.24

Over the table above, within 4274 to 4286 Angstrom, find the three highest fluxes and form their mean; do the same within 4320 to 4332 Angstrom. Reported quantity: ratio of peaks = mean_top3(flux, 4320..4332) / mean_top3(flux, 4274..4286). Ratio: 1.04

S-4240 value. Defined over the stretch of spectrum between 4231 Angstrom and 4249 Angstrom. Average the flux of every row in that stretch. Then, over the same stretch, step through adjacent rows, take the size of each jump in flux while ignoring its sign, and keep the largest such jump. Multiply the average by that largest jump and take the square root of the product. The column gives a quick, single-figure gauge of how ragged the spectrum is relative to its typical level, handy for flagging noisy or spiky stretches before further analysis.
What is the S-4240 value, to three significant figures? 0.830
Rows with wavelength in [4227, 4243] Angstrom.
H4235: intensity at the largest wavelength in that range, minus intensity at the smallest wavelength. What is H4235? 0.08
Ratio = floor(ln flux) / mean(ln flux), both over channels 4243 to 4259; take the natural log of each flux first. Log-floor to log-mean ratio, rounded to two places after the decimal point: 0.84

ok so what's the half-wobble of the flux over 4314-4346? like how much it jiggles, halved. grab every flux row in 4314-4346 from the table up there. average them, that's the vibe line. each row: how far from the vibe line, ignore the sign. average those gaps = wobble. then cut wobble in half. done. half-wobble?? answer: 0.126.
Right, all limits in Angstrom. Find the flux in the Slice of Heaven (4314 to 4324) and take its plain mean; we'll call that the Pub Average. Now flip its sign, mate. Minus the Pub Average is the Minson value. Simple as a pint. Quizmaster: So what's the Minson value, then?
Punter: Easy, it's -2.68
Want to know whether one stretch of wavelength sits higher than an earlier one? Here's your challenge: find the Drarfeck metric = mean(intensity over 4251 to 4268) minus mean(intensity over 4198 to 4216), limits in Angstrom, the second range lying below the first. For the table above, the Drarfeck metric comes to -0.15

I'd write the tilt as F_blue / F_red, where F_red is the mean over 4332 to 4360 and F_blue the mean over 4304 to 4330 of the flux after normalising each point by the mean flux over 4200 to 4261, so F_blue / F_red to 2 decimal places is 0.94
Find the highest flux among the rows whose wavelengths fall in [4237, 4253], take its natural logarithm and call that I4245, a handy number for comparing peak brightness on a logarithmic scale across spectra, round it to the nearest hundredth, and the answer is 0.97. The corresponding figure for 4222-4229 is 0.94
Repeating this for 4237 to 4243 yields 0.92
